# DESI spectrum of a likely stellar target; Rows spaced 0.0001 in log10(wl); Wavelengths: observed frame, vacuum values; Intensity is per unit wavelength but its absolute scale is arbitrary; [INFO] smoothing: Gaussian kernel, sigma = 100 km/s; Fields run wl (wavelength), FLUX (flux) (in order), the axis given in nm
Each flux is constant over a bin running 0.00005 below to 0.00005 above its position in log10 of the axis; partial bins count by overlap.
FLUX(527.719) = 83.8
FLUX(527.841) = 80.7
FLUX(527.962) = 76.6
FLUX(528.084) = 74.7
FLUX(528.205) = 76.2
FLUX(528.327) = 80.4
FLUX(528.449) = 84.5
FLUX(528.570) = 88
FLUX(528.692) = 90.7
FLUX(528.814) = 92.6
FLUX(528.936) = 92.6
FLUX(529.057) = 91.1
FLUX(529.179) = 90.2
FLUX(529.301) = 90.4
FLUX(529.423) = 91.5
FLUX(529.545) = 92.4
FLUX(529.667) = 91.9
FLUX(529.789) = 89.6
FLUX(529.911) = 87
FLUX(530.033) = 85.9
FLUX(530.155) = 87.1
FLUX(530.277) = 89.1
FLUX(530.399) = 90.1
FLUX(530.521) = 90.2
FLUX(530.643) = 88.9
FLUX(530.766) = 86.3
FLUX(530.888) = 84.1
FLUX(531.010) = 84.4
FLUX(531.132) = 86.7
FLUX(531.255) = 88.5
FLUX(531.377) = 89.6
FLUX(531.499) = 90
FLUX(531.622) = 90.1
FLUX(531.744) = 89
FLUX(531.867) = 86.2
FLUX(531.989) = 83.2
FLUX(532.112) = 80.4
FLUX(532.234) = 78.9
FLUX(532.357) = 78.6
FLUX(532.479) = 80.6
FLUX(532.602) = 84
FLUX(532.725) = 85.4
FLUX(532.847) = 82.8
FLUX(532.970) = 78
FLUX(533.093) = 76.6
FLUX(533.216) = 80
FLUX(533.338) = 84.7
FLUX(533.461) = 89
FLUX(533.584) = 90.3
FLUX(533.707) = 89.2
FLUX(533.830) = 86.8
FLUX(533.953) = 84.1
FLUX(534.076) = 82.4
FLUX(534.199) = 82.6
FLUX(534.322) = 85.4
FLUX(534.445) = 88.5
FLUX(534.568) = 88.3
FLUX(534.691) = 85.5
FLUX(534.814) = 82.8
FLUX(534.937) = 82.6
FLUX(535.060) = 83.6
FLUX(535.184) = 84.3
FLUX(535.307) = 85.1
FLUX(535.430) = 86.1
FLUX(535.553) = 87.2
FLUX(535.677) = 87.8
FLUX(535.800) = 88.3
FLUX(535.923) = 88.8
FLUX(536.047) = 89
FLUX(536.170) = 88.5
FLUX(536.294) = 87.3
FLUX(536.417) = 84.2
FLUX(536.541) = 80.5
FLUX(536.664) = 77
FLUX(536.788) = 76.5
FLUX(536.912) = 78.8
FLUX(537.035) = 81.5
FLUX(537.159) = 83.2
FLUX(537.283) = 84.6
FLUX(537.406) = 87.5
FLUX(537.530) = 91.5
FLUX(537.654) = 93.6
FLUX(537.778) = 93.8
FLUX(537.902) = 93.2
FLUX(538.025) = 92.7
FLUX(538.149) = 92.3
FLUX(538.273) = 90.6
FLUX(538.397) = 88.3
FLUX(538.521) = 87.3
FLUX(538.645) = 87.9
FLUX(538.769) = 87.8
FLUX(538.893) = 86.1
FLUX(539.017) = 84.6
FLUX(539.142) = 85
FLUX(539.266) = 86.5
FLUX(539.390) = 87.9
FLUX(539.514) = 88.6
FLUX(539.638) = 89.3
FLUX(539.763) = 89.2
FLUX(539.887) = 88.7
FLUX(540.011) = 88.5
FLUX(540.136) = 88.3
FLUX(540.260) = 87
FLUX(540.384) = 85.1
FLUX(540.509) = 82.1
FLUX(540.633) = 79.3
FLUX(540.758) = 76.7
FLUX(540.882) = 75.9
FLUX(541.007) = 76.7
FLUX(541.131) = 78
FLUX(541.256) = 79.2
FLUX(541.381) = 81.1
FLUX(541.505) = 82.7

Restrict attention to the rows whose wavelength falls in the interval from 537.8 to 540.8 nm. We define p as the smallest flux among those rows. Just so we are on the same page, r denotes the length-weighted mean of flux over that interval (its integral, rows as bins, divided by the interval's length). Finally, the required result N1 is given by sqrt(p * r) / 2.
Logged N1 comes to 40.9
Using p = 76.7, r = 87.4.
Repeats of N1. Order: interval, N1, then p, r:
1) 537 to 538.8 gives 42.6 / 81.5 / 89.2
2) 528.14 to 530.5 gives 41.1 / 76.2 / 88.5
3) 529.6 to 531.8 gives 43.1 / 84.1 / 88.3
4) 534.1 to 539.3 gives 40.6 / 76.5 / 86.3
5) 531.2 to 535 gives 40.3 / 76.6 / 84.7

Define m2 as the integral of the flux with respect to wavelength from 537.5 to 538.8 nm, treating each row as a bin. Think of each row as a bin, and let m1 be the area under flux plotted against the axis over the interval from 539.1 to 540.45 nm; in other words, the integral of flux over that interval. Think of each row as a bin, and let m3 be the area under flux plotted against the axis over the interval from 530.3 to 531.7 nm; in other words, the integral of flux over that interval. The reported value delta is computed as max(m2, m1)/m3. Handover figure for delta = 0.96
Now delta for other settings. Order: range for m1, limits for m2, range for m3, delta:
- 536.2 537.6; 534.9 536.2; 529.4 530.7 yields 1.00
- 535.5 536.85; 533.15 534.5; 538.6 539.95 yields 0.98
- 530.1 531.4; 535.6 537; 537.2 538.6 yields 0.93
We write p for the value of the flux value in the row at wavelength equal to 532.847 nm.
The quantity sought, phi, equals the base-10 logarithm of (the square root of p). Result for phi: 0.959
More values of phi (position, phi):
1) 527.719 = 0.962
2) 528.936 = 0.983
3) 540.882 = 0.940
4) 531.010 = 0.963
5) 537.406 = 0.971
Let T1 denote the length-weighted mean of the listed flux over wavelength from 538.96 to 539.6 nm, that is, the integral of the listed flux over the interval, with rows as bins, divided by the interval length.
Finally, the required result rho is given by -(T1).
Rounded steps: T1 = 87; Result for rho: -86.6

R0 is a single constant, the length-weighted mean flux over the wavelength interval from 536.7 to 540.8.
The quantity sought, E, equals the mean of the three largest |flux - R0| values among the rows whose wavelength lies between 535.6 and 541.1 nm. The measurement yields 10.4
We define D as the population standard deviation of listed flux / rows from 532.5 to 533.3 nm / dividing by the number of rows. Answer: 3.2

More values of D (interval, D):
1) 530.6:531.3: 1.8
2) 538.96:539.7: 1.8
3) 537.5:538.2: 0.8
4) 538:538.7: 2.1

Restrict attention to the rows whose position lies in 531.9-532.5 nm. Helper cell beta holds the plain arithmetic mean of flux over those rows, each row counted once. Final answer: 80.3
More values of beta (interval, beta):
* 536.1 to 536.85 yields 82.3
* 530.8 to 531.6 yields 87.2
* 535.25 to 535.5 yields 85.6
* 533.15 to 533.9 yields 86.7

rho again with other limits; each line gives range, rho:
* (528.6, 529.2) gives -91.3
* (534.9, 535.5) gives -84.5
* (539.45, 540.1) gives -88.8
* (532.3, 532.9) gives -82.4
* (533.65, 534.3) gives -85.0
